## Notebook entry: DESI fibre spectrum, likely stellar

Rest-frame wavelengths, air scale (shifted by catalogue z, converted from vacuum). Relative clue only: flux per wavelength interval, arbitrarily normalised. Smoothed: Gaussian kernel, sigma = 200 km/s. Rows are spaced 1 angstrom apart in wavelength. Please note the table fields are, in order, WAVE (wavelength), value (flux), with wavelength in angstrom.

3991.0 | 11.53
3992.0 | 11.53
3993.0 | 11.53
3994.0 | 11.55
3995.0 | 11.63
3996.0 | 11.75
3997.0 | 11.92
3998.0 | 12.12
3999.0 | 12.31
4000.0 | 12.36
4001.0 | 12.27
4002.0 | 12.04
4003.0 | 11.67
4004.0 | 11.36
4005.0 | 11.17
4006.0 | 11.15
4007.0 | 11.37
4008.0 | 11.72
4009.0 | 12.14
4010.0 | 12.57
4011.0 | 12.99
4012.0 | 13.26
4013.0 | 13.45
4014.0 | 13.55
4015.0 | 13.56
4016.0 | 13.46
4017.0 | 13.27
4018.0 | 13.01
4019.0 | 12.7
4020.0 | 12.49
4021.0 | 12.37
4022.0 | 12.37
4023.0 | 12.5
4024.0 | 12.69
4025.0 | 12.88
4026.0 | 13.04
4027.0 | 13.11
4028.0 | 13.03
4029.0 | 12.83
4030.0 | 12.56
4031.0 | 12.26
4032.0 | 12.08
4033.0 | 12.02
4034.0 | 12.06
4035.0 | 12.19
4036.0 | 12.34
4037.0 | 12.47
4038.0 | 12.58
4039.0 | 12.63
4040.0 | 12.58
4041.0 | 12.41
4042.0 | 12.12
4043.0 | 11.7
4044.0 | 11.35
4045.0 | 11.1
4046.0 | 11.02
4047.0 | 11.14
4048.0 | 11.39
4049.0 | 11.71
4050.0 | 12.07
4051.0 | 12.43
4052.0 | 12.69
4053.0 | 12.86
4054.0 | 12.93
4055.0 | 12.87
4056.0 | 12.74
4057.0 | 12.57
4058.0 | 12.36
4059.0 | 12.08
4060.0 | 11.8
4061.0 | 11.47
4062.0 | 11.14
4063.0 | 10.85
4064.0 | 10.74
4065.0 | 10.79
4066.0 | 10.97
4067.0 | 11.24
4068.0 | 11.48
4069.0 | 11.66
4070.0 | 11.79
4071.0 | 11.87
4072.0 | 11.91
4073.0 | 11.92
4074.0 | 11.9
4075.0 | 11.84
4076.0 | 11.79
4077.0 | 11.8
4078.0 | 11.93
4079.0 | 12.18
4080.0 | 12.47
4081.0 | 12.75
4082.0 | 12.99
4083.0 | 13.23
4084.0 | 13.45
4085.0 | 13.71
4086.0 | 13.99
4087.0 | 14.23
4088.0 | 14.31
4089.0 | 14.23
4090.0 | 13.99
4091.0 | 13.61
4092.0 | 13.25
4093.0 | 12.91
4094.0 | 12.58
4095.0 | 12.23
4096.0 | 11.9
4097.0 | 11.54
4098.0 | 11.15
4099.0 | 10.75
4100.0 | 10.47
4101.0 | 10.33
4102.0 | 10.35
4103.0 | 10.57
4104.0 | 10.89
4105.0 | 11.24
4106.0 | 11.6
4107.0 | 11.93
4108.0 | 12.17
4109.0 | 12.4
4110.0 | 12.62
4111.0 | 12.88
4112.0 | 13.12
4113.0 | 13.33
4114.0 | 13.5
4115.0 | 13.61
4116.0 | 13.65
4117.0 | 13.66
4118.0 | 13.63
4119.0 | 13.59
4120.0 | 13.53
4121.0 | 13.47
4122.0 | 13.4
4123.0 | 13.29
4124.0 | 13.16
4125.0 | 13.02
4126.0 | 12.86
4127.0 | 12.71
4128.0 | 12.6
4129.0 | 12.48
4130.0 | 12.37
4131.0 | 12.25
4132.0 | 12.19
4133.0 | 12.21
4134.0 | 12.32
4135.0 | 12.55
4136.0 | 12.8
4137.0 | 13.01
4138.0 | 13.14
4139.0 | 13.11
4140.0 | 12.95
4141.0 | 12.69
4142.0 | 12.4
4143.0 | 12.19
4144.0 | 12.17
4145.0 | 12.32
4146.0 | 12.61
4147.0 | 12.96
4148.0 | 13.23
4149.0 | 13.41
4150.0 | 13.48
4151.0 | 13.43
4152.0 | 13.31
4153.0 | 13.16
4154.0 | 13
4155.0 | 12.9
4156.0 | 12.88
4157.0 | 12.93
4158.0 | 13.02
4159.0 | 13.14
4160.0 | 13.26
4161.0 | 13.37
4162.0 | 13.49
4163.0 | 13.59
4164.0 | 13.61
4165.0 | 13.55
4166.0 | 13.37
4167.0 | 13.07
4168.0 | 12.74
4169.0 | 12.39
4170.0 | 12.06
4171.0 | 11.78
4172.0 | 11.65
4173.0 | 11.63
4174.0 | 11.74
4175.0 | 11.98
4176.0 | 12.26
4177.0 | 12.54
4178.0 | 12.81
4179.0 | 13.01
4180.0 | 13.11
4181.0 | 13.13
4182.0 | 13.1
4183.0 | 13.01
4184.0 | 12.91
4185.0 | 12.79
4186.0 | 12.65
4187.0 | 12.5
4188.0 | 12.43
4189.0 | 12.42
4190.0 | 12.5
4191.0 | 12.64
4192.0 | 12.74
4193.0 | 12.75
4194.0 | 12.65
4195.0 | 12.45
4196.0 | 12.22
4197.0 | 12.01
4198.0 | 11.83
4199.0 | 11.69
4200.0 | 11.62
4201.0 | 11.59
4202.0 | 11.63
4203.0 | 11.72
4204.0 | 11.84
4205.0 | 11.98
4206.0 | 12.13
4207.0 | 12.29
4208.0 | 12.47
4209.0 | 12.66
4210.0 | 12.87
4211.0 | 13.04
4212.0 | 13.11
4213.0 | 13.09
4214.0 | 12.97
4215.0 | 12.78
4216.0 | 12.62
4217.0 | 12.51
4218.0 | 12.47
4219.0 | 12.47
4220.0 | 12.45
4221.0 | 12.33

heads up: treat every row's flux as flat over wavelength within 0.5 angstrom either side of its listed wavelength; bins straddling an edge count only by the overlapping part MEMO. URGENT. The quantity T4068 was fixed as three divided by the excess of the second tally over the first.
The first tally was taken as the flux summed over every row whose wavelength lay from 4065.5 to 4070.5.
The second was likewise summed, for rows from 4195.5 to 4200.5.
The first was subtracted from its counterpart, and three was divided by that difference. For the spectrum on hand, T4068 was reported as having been 1.3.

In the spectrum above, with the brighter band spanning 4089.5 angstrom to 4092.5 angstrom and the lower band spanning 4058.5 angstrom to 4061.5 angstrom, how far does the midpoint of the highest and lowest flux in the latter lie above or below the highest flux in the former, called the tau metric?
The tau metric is -2.2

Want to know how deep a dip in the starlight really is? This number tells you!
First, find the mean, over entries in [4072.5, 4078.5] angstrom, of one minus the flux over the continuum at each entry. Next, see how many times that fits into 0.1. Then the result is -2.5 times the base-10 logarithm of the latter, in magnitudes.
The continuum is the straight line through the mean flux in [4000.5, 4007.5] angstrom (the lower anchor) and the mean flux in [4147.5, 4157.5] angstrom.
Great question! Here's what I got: -1.0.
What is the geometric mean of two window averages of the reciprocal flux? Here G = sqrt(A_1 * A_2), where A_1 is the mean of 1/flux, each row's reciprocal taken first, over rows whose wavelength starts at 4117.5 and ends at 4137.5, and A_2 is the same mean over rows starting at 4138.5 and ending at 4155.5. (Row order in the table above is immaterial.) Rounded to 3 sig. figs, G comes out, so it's 0.0777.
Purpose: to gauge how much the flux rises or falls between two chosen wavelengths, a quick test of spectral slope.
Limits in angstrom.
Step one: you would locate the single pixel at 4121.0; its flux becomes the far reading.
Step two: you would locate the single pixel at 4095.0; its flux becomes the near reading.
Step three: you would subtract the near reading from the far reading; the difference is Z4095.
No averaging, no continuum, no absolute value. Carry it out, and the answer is 1.2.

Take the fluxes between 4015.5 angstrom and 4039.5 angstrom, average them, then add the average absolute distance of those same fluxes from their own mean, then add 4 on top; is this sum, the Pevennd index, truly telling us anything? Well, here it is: 16.9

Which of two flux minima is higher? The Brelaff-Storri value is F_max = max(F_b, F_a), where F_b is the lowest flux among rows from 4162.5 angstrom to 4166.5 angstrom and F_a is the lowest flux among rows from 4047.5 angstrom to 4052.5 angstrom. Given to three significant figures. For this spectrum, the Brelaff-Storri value 13.4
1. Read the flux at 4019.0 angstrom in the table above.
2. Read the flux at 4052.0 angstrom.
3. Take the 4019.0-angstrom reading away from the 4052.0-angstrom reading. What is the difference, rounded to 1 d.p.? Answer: 0.0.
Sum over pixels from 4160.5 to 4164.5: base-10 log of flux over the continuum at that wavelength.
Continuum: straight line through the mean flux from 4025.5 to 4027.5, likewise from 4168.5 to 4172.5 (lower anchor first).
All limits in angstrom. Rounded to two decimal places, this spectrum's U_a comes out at 0.20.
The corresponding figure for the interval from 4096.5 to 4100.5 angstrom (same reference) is -0.23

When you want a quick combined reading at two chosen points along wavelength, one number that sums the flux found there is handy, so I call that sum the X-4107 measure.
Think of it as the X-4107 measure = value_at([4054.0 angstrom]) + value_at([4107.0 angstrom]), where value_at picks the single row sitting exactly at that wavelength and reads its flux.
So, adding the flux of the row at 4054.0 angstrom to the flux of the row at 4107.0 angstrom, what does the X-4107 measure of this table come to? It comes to 24.9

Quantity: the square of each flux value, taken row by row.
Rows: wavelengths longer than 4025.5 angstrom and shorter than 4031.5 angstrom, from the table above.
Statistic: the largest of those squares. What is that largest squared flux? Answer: 172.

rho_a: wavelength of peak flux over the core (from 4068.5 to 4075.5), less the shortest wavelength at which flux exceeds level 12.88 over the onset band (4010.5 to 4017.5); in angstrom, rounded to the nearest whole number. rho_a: 62 angstrom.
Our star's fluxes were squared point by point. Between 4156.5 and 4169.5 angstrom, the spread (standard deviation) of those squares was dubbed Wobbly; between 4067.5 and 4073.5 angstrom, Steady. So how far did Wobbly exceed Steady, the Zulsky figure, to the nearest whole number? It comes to 5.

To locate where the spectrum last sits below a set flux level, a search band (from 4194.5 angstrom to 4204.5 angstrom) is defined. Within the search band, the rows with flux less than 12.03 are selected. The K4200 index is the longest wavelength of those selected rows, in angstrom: 4204.0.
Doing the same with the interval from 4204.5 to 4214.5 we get 4205.0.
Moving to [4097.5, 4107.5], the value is 4107.0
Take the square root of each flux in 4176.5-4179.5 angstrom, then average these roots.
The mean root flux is 3.58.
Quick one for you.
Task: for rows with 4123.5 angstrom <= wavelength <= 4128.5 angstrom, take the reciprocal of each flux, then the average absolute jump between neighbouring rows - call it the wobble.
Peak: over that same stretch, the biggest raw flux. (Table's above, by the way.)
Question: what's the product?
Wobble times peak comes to 0.011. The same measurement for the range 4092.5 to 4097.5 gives 0.030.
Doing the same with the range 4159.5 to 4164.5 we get 0.007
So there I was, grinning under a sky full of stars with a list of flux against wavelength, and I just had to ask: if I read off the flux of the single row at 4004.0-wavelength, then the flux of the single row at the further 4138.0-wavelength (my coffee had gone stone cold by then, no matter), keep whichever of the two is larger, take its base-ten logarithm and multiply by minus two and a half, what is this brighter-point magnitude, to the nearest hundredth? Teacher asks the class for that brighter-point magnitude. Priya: -2.80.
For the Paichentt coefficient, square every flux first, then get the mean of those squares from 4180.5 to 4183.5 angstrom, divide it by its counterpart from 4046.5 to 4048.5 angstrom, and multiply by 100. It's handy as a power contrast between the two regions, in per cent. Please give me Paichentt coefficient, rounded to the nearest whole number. 135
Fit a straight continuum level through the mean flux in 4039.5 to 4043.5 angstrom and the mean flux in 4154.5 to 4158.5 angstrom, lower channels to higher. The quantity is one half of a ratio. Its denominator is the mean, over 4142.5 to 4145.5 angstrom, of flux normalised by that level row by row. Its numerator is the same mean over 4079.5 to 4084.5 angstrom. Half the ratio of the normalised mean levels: 0.547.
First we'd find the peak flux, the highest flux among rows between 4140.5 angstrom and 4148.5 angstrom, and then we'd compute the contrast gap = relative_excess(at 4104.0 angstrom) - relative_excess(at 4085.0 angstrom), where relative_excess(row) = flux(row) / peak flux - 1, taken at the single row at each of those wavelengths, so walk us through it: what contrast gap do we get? -0.21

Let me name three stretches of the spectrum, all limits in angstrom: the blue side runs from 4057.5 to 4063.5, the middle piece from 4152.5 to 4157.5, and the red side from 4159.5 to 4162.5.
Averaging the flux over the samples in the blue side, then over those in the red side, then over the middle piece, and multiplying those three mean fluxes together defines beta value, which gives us 2016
